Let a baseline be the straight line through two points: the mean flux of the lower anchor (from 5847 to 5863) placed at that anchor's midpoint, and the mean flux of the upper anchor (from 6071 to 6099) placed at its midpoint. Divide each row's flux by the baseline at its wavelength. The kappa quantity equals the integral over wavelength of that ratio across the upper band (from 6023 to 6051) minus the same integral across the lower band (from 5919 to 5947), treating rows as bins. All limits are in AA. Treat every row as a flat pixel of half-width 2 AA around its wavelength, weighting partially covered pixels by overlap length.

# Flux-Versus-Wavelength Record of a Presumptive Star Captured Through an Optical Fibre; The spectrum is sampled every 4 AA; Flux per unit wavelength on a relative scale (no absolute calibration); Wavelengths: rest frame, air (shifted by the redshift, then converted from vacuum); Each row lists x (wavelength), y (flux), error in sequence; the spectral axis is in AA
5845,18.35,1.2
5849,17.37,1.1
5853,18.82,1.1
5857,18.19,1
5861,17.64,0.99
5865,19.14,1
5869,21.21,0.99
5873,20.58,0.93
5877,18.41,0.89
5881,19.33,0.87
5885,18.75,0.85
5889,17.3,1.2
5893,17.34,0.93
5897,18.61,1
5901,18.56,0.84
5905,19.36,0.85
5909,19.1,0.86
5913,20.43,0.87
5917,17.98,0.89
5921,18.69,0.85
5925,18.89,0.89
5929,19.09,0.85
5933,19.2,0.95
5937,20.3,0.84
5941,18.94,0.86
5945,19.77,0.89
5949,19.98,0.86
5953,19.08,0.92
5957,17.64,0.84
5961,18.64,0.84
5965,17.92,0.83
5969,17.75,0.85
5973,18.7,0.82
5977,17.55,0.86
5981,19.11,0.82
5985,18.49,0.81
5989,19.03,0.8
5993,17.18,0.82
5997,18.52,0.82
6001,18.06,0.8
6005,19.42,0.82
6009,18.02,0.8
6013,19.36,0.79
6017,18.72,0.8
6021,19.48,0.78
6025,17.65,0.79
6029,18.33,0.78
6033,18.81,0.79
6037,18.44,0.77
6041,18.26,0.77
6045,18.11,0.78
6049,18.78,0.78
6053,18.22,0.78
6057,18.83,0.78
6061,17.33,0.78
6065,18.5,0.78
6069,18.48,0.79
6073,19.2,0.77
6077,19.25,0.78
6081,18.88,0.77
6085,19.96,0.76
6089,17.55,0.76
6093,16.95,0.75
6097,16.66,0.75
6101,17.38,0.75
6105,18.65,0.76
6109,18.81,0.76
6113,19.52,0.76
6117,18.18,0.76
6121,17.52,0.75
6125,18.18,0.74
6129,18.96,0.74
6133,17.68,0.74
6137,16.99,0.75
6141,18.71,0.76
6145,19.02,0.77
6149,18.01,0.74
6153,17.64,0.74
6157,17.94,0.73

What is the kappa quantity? -1.7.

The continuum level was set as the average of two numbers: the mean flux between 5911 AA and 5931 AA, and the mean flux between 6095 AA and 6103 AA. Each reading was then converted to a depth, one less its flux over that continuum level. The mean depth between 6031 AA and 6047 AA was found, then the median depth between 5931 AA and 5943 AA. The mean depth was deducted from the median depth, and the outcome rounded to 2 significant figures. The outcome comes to -0.044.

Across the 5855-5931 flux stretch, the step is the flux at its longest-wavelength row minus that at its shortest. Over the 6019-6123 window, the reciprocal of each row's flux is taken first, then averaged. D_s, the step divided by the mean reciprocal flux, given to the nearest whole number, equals 17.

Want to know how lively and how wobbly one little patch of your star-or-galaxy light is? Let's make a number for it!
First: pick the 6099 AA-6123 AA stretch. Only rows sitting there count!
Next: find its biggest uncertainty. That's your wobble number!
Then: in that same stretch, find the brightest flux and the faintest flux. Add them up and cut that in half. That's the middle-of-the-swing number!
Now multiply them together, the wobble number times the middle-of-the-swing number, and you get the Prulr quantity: 14.0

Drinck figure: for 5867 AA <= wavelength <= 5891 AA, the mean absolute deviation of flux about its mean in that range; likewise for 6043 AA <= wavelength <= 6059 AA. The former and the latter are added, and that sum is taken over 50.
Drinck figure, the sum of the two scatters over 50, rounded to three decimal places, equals 0.029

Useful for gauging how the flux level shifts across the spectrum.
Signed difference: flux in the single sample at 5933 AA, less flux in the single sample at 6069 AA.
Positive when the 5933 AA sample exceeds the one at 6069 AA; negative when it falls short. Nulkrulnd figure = 0.7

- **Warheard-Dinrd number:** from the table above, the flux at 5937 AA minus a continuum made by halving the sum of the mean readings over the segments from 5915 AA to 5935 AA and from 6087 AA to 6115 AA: 1.9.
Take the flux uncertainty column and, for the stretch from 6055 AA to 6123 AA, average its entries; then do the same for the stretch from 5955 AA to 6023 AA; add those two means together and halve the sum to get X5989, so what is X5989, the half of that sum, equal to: 0.791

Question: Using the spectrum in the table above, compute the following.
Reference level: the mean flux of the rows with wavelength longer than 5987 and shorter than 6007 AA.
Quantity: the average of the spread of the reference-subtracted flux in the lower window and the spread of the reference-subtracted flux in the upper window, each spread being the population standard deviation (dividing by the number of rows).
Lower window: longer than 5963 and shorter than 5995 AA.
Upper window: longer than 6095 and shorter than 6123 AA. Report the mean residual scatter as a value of 0.79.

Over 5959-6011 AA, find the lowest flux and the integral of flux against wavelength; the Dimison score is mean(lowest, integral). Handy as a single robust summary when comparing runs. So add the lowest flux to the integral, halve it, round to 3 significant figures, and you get 485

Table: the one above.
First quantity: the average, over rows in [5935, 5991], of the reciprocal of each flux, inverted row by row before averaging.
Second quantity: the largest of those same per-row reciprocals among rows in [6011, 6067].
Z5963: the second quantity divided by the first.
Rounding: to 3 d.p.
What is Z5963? 1.081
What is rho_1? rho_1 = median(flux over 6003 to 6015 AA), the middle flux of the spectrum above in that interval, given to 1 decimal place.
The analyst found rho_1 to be 19.4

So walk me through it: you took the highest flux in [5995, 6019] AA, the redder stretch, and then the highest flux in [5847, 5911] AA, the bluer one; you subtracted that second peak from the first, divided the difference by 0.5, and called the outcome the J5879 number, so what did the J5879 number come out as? -3.6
